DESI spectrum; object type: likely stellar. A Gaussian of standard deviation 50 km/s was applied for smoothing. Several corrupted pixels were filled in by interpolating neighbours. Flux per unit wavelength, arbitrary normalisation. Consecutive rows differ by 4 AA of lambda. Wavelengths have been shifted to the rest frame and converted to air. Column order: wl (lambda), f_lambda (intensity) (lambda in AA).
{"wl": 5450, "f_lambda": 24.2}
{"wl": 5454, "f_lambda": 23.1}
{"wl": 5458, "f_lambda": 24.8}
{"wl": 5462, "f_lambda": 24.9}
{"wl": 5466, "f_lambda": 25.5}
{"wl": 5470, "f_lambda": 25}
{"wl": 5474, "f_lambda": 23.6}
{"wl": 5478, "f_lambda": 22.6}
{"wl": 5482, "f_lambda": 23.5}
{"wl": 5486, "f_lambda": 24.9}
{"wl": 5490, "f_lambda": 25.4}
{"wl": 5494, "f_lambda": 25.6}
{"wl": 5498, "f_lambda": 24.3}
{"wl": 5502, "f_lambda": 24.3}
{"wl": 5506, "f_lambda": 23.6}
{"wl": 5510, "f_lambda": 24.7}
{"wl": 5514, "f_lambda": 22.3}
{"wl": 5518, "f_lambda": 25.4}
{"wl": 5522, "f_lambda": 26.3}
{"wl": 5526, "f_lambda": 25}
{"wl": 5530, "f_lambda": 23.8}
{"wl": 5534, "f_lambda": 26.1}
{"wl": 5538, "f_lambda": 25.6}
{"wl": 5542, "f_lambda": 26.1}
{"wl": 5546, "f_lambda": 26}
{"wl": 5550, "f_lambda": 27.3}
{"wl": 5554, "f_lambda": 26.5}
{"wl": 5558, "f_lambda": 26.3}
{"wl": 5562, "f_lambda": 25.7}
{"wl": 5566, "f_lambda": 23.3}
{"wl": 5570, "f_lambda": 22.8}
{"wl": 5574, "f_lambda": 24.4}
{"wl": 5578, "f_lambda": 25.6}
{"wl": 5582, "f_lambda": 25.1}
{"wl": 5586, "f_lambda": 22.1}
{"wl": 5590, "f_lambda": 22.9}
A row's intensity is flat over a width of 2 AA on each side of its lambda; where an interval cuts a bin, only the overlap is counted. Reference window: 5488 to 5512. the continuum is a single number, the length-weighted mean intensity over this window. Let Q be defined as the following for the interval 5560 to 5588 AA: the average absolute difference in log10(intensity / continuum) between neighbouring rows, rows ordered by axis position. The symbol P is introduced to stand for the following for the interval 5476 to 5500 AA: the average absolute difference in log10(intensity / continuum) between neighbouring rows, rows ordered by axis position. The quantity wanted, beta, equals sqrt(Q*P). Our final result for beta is 0.0206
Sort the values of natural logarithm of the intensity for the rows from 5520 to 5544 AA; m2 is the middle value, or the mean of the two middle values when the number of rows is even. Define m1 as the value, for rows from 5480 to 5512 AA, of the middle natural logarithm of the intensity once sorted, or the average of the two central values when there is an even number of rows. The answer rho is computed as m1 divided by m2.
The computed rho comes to 0.984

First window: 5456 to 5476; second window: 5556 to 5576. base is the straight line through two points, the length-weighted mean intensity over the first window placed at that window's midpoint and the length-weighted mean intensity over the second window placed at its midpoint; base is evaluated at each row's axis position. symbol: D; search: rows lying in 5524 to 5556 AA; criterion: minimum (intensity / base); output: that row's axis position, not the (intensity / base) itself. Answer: 5530 AA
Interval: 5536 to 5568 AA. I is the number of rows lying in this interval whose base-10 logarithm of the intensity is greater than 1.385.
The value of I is 7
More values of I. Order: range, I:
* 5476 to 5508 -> 5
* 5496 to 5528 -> 6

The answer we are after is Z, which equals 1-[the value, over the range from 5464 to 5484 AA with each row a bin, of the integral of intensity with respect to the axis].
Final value -480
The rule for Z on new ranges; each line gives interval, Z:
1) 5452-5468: -392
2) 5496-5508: -288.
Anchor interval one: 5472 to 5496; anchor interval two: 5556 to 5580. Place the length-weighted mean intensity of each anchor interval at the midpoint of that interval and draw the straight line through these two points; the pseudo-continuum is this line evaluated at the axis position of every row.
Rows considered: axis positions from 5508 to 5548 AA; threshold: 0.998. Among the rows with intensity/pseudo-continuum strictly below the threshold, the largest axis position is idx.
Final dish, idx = 5530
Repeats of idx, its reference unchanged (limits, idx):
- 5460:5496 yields 5482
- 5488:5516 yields 5514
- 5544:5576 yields 5574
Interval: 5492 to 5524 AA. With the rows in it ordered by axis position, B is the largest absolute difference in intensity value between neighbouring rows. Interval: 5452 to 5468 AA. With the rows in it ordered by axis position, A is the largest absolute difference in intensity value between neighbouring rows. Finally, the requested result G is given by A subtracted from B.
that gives 1.4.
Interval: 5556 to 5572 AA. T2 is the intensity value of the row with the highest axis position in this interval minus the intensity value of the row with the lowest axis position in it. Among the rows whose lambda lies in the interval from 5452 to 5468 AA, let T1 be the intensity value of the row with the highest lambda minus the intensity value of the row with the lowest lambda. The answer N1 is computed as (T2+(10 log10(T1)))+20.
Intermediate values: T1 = 2.40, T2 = -3.5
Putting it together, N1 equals 20.3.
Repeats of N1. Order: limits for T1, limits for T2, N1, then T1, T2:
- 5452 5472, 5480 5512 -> 24.0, 1.90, 1.2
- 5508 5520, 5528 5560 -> 21.0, 0.70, 2.5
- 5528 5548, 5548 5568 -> 19.4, 2.20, -4.0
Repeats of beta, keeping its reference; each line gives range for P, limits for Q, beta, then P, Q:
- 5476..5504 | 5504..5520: 0.0227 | 0.013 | 0.040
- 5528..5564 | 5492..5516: 0.0162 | 0.013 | 0.020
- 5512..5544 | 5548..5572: 0.0196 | 0.025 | 0.016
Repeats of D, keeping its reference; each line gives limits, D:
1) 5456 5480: 5478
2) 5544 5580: 5570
